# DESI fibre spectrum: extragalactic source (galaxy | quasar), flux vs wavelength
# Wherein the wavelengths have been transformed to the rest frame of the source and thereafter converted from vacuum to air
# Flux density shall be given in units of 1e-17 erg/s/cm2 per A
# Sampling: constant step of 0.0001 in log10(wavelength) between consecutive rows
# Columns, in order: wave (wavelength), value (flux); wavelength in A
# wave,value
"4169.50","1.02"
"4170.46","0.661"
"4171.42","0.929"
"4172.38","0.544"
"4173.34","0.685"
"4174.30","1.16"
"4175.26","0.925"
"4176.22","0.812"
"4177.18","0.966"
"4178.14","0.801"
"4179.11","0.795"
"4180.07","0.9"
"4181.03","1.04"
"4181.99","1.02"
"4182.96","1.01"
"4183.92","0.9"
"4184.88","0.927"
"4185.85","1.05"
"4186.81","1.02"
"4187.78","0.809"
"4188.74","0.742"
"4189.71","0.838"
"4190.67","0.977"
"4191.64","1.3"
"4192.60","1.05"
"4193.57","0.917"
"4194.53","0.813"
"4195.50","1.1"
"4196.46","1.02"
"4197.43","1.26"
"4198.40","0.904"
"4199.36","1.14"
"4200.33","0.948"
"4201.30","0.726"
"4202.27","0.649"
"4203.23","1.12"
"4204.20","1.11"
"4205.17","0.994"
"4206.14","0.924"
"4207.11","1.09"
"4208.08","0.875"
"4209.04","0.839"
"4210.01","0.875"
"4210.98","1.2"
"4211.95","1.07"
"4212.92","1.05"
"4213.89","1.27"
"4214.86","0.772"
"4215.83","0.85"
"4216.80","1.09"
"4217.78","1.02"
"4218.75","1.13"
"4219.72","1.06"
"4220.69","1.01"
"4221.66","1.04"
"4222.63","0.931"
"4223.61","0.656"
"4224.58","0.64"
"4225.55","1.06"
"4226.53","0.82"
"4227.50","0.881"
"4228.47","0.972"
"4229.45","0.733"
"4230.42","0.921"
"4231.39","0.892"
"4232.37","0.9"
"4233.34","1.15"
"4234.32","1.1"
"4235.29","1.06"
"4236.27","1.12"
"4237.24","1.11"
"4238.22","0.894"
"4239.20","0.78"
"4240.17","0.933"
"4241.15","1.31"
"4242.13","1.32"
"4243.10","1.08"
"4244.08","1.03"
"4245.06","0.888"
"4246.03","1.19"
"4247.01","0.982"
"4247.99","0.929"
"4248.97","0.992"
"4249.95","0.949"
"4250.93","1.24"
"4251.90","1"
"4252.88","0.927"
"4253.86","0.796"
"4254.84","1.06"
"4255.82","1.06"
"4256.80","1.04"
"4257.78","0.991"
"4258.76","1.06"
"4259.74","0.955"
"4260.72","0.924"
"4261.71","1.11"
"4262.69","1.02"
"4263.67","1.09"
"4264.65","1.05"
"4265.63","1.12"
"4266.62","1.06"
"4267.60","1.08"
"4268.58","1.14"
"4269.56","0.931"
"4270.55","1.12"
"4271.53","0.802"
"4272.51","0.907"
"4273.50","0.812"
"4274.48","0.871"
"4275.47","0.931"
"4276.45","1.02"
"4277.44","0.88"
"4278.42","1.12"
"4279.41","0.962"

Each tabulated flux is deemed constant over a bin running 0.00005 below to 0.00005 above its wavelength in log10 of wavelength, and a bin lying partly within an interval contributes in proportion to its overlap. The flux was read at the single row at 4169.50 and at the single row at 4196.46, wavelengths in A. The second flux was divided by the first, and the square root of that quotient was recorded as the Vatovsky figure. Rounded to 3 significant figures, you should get 1.00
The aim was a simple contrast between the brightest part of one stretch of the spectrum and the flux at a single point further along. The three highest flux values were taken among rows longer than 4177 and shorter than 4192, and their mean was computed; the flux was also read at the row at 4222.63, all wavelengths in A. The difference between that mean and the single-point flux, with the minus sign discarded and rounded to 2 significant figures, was 0.20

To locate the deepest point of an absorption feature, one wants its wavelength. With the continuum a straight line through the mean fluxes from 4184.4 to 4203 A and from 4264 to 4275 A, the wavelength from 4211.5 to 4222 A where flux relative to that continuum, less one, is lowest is 4214.86 A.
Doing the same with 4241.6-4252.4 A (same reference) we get 4245.06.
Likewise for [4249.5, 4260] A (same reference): 4253.86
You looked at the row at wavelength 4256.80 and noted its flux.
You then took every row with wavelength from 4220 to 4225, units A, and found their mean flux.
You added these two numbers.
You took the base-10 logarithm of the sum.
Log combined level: 0.28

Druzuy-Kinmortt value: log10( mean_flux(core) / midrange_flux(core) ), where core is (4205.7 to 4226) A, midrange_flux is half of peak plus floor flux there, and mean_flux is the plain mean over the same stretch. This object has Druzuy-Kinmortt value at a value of 0.009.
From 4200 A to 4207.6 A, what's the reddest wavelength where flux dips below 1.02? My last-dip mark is 4206.14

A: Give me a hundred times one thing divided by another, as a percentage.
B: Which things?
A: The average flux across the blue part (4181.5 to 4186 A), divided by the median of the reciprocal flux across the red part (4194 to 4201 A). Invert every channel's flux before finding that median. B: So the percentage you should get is 100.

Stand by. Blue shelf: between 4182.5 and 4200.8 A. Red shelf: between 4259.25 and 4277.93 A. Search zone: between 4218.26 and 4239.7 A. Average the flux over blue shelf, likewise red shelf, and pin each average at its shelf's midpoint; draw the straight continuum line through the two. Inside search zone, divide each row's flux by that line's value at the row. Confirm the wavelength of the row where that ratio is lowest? 4224.58 A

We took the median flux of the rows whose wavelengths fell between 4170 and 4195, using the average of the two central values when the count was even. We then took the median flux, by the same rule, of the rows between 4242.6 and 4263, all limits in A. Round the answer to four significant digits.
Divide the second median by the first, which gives 1.086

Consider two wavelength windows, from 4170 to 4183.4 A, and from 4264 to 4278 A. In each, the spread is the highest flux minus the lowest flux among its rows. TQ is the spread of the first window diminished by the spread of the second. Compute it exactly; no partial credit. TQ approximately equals 0.28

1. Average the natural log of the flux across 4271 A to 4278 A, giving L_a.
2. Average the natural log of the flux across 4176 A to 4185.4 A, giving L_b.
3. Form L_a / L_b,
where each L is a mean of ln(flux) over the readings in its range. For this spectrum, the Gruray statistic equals 1.3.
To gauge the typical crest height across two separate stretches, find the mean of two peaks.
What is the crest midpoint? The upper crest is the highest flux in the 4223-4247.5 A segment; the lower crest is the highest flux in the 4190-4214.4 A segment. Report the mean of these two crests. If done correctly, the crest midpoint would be 1.31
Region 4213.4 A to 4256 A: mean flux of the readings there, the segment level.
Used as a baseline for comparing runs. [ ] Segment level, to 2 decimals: 0.99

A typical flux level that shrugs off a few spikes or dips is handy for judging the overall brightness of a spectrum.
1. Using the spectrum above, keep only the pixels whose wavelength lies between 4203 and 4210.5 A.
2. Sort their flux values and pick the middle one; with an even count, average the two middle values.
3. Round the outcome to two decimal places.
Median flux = 0.96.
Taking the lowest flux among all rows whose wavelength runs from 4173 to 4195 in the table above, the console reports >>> 0.685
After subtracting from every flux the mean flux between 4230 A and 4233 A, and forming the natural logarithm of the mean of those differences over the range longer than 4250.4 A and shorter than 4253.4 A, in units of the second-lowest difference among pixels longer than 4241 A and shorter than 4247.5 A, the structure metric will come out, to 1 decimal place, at 0.7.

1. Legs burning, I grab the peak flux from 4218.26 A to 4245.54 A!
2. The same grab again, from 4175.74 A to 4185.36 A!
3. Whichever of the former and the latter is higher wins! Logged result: 1.32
